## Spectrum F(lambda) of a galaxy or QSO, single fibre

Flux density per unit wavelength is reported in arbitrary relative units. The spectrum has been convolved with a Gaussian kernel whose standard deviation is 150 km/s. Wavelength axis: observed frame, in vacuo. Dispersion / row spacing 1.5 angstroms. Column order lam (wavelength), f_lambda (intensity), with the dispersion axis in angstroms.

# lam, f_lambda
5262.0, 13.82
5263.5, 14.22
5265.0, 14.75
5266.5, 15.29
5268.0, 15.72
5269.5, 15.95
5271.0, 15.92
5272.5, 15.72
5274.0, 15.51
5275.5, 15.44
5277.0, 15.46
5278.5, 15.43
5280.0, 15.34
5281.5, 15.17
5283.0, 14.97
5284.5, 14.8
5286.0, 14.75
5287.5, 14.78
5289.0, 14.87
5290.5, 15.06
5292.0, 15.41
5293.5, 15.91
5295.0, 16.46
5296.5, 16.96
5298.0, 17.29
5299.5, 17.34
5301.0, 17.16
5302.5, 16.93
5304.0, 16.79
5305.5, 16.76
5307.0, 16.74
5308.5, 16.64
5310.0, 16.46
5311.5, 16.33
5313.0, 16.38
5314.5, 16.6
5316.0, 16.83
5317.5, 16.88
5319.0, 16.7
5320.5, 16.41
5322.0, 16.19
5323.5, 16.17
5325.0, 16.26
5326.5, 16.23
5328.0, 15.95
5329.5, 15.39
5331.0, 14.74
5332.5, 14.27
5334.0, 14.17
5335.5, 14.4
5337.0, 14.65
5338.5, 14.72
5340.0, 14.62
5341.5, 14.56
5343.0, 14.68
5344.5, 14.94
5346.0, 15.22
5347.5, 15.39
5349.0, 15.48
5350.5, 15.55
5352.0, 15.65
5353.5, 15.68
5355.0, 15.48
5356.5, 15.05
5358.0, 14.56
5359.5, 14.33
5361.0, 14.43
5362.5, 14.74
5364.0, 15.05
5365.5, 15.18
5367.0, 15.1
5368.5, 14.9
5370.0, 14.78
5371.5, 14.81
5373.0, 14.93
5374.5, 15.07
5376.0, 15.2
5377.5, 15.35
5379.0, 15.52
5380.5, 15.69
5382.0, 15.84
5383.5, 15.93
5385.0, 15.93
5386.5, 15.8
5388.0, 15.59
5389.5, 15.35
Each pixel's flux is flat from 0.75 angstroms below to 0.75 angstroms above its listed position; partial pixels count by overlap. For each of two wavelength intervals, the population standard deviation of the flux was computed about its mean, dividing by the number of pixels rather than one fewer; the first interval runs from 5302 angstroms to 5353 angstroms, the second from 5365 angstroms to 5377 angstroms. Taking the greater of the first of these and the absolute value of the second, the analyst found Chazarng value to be 0.89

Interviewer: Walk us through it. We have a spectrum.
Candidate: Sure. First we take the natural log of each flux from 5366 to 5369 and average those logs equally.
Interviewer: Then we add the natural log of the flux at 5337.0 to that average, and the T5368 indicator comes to 5.39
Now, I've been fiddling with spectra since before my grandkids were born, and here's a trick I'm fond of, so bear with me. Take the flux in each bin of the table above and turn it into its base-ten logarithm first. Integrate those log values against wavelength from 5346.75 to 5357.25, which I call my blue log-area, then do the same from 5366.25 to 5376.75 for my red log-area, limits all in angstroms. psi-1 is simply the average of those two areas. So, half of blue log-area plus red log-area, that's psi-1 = 12.4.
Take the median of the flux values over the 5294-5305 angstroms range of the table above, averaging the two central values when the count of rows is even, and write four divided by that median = 0.236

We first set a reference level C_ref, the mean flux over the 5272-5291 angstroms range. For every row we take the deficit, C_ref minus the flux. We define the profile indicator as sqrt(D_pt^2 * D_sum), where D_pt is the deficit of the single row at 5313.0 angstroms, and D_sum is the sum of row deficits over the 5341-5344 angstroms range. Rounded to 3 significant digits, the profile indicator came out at 1.27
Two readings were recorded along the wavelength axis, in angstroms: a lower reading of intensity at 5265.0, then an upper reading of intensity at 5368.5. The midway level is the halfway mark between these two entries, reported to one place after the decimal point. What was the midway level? 14.8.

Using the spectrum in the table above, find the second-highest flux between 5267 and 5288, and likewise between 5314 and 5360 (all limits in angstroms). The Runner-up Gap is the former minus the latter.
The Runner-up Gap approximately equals -0.9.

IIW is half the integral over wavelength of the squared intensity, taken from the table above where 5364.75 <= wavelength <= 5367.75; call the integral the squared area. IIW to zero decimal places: 344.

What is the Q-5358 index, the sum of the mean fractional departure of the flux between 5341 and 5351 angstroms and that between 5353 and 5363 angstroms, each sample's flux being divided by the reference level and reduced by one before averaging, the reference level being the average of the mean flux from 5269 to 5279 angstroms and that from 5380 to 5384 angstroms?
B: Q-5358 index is -0.092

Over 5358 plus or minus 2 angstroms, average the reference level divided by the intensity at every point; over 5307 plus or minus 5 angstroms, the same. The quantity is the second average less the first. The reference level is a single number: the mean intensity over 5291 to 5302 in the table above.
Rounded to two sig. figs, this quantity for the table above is -0.14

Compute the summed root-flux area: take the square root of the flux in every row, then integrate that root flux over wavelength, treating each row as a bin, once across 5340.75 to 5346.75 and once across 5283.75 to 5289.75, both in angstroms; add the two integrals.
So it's 46.2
